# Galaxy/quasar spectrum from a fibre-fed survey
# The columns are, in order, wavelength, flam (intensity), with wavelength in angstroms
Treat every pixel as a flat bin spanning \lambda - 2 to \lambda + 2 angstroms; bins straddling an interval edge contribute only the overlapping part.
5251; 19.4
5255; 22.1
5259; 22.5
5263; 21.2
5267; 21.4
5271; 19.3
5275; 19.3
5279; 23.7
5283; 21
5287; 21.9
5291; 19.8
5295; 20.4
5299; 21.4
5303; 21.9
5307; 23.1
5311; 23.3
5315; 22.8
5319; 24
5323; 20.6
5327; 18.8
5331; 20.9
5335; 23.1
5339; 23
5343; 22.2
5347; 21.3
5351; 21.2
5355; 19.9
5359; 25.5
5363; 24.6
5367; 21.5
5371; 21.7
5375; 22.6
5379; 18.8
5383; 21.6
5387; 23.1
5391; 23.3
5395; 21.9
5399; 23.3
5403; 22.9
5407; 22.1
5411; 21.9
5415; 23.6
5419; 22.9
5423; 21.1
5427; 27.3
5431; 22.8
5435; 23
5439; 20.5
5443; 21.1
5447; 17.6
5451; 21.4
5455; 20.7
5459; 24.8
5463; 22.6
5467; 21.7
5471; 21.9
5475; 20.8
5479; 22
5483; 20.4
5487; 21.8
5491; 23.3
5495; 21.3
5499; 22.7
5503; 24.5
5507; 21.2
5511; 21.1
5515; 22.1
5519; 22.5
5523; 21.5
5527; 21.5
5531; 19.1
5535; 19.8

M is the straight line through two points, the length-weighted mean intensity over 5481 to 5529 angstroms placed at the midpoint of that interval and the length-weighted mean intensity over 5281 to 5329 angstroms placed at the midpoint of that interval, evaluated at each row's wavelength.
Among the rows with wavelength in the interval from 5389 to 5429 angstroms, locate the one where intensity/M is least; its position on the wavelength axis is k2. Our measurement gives 5423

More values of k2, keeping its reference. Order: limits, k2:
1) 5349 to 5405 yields 5379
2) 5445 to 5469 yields 5447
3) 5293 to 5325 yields 5295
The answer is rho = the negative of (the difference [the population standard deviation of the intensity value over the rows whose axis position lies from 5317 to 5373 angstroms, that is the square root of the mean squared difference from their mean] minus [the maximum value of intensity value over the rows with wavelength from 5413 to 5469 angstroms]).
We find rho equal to 25.5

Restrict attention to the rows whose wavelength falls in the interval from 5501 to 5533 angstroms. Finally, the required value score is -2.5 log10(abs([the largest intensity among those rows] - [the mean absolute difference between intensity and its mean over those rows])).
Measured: -3.43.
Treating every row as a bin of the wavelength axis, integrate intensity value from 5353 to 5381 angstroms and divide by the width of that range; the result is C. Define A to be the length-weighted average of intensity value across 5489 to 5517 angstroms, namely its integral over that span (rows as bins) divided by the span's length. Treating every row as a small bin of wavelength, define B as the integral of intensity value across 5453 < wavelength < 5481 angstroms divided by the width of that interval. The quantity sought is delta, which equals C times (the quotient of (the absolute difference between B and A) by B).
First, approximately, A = 22.3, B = 22.1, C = 22.1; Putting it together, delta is 0.2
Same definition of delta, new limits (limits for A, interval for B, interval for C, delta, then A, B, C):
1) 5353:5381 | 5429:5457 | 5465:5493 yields 1.1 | 22.1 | 21.0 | 21.7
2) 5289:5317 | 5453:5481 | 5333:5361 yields 0.3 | 21.8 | 22.1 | 22.3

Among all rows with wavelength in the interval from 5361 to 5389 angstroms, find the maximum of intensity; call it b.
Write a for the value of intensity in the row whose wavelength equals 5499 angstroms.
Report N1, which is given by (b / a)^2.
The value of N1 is 1.17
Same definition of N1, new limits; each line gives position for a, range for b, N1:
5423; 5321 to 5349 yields 1.20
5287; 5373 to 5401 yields 1.13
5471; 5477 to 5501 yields 1.13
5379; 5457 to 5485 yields 1.74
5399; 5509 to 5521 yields 0.93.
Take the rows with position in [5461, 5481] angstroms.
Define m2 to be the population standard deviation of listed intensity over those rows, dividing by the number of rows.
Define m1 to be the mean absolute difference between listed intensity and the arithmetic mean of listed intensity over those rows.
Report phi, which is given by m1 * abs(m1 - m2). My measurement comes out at 0.06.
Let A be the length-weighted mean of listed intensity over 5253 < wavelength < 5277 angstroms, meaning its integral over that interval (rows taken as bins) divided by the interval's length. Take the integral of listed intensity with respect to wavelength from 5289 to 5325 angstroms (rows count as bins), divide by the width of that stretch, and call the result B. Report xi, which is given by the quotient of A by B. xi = 0.96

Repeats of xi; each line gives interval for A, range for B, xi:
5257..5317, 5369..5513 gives 0.97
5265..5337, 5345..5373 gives 0.97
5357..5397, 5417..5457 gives 1.03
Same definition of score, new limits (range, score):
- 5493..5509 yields -3.42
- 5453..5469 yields -3.43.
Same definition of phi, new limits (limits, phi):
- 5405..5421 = 0.03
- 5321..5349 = 0.28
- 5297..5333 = 0.32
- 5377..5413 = 0.36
